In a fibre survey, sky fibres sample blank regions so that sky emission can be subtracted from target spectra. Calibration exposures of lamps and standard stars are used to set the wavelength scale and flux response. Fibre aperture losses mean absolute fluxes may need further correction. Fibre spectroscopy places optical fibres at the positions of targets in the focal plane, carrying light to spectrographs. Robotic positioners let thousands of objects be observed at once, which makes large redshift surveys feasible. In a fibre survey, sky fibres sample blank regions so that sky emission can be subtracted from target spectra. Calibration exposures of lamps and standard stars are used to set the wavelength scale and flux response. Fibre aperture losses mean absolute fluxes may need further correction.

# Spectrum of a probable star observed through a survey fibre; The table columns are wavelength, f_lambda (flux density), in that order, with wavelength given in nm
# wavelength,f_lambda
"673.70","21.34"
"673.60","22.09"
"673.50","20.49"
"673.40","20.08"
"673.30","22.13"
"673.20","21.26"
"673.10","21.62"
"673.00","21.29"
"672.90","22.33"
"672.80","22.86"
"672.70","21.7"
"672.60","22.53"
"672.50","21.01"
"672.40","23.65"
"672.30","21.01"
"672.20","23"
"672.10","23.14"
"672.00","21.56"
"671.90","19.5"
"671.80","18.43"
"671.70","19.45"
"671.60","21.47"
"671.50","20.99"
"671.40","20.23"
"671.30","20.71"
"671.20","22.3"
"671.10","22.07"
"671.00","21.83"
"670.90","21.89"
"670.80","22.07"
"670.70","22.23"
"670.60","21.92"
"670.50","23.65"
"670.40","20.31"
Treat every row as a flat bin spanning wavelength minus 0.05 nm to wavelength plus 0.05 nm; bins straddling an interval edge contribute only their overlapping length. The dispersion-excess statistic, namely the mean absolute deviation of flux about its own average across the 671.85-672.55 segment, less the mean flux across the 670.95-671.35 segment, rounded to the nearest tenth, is -20.5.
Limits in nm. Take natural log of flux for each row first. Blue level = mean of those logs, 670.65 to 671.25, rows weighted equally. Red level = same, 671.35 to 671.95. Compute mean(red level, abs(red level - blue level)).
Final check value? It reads 1.55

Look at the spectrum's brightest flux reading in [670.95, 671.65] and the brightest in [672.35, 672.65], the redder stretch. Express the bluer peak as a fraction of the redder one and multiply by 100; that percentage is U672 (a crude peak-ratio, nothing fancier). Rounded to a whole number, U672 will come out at 94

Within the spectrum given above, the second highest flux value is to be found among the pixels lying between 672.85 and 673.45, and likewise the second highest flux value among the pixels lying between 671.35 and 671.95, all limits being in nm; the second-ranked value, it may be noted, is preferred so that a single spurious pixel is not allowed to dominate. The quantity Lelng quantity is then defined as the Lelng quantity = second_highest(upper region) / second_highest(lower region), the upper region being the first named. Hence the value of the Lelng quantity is 1.05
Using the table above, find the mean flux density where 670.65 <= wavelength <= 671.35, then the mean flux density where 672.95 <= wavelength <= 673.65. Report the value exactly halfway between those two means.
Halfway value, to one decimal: 21.6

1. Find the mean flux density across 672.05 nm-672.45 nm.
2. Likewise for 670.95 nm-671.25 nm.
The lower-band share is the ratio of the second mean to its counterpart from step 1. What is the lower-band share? 0.97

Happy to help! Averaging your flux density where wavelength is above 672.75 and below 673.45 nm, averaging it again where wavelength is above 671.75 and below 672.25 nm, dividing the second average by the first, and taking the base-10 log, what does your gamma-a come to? -0.01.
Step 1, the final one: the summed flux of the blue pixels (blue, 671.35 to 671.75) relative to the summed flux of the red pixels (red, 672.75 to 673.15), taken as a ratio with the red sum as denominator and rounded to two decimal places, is 0.93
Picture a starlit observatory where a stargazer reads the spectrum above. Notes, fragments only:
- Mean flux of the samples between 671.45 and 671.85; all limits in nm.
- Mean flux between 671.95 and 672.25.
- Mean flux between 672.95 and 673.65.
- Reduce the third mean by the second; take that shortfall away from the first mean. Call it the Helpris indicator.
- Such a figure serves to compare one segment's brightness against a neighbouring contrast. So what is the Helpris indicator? 21.4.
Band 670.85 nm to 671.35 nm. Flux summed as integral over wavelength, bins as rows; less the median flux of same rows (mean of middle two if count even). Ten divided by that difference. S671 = -0.91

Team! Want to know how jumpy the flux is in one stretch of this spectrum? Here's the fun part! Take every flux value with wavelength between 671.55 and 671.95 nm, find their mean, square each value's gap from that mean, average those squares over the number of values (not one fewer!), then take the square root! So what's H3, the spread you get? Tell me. 1.10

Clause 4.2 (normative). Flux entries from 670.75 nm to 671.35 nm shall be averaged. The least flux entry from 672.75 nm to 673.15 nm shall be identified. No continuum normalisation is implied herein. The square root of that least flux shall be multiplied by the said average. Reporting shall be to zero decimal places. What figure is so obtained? 101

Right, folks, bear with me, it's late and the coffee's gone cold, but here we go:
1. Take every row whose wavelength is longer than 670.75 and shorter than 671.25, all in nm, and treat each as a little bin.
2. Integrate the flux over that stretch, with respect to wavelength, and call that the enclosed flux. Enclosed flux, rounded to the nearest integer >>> 11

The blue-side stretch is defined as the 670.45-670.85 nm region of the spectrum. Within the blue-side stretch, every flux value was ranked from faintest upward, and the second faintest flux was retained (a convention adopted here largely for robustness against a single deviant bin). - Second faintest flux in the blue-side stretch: 22.07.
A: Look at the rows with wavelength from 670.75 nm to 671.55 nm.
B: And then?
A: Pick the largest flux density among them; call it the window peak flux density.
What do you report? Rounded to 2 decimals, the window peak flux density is 22.30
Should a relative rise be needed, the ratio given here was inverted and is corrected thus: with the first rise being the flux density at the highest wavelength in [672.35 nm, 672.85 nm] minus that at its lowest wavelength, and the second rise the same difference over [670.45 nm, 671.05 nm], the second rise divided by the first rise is 2.3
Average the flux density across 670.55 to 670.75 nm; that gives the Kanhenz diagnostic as 22.1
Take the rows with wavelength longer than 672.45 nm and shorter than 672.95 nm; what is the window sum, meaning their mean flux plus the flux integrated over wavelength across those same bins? 33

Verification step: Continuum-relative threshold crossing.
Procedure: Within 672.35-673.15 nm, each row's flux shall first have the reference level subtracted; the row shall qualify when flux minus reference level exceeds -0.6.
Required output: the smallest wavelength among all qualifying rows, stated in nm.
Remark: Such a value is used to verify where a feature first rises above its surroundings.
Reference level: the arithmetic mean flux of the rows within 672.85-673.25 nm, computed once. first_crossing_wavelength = 672.40 nm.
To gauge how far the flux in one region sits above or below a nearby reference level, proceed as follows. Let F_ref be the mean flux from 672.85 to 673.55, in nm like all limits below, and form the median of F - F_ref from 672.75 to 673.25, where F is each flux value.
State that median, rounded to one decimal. 0.3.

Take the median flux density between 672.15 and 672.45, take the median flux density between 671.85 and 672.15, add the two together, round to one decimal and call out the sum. 44.6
